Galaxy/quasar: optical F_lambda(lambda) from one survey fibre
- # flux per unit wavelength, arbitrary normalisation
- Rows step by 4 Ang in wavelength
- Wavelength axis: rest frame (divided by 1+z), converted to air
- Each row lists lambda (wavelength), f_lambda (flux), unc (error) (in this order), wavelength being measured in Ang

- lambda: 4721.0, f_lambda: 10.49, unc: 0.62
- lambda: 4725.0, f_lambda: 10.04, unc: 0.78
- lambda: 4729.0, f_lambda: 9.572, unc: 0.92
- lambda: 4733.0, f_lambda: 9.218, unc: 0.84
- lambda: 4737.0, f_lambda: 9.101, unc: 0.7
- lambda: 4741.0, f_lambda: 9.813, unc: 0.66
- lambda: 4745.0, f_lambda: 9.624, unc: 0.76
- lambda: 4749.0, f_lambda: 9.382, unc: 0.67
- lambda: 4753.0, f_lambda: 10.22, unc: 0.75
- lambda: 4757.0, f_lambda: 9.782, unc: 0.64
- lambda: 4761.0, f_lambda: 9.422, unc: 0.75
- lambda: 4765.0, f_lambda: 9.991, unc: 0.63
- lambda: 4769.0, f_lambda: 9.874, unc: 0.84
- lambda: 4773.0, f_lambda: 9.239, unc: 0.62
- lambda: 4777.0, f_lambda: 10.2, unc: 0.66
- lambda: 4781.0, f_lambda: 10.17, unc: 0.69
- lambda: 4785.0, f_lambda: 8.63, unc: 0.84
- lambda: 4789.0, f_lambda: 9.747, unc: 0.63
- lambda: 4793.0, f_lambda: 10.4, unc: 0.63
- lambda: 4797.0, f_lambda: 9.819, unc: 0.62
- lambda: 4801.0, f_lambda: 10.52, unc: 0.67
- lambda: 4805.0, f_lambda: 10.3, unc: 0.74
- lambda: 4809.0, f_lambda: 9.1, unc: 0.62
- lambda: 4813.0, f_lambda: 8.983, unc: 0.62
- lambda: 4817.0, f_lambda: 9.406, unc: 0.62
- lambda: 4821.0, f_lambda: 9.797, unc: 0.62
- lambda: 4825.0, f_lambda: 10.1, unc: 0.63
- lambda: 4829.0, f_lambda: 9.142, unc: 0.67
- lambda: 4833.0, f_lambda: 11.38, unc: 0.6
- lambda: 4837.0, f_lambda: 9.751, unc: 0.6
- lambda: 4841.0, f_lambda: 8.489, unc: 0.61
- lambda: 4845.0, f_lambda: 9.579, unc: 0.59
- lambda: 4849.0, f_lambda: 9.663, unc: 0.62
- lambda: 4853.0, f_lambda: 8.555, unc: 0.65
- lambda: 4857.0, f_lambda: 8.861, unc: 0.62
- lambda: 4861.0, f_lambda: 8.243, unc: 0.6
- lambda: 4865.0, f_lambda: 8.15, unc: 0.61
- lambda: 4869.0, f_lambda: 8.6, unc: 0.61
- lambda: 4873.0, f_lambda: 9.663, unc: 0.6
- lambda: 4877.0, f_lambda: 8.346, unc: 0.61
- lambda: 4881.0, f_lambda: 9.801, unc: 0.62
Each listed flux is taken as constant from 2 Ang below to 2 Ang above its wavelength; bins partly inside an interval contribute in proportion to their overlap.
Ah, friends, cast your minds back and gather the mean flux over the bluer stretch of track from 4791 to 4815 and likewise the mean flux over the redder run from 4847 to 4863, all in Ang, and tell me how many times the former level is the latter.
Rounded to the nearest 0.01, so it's 1.12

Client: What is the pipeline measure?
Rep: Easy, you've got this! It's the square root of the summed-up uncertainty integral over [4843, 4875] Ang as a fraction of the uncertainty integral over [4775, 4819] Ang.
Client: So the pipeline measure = 0.82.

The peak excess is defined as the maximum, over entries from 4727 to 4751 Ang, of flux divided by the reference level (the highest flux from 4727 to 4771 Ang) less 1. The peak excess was -0.04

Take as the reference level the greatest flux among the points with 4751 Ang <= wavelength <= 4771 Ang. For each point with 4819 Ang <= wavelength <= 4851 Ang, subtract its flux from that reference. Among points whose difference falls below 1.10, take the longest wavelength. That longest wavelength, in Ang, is 4849.0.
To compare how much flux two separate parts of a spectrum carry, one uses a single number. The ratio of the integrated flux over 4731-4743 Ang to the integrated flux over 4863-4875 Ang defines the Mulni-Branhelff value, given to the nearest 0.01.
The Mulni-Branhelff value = 1.07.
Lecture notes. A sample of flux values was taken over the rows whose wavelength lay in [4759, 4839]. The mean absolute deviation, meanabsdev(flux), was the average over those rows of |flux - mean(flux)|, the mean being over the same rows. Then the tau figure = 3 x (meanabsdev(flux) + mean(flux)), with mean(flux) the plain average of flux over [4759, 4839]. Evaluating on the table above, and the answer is 30.8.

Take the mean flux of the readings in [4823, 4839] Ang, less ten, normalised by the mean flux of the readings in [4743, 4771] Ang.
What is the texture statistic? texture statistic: 0.01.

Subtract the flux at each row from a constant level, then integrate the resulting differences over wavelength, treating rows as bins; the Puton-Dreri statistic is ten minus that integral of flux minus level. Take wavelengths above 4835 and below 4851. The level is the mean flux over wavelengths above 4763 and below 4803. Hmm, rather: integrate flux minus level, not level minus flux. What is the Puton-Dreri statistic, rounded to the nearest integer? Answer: 18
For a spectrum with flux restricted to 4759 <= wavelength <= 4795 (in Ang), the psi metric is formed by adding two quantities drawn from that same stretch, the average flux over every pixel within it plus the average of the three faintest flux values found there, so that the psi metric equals 18.8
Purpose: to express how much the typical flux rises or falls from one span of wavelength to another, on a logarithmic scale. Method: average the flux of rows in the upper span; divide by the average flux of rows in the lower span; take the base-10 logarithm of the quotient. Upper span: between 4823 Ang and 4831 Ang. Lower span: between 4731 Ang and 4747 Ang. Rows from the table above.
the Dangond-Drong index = 0.008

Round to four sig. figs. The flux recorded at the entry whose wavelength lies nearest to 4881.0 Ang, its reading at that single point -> 9.801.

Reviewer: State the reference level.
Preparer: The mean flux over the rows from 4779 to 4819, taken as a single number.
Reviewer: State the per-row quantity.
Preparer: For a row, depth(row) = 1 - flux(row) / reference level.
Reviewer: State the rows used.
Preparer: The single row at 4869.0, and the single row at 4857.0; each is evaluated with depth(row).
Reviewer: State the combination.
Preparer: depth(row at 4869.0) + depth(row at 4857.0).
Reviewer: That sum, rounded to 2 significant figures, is 0.20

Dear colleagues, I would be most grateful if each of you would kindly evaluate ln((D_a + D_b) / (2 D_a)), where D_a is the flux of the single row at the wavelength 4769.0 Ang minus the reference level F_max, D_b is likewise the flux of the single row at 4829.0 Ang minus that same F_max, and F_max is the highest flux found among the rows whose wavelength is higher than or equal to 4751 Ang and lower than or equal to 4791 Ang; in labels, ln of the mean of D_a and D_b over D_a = 0.7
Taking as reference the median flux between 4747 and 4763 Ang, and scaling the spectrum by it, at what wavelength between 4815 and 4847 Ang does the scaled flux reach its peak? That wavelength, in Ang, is 4833.0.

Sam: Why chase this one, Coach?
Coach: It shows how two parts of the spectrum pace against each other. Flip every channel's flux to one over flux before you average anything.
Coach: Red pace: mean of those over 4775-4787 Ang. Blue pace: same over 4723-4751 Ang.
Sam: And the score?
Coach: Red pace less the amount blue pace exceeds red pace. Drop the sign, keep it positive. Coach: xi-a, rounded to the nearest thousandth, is 0.103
